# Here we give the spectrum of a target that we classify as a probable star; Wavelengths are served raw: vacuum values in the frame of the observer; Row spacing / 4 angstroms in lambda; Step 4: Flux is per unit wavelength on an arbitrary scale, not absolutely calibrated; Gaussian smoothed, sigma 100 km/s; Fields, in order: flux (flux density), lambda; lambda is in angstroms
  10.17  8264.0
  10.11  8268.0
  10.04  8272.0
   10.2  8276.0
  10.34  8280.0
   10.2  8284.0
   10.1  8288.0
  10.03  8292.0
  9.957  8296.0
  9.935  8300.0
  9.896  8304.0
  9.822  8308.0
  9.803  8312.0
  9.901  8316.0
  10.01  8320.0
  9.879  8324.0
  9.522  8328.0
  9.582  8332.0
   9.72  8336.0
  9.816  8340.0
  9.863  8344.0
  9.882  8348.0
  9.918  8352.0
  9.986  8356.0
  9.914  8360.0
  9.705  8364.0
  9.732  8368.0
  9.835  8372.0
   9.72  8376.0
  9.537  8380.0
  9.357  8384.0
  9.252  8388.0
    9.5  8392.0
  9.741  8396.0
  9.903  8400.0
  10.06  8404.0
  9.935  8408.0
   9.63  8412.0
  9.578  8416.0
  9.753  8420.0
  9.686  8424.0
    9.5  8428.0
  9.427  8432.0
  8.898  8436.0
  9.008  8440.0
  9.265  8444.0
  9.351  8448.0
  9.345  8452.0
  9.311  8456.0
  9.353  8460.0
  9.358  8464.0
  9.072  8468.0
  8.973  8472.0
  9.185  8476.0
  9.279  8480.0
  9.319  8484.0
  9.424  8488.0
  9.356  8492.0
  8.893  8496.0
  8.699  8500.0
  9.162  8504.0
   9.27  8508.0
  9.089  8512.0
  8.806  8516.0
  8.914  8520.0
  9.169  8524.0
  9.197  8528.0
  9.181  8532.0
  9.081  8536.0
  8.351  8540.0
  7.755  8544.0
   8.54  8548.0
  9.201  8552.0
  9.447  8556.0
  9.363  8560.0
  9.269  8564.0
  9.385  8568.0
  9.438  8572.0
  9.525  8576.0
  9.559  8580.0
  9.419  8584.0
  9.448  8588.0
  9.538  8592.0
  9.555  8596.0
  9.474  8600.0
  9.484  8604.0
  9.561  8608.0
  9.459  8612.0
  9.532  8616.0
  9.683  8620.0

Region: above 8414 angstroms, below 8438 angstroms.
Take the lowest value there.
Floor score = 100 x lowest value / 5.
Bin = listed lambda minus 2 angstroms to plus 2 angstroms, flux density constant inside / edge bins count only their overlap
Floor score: 178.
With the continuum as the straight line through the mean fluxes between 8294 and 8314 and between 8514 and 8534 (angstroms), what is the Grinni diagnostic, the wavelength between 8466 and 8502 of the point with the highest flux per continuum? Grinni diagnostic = 8488.0 angstroms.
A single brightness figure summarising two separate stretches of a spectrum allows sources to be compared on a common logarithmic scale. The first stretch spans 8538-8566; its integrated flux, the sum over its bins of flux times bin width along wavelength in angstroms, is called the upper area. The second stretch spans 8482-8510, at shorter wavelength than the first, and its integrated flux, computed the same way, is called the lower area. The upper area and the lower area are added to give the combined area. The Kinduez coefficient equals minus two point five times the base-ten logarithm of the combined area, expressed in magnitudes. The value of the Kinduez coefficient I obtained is -6.76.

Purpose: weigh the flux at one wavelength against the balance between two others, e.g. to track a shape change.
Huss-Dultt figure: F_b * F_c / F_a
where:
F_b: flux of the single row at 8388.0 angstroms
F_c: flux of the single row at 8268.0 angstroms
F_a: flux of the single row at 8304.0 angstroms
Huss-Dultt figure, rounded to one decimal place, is 9.5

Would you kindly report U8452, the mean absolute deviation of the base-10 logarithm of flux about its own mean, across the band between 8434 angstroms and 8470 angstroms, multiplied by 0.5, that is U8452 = 0.0036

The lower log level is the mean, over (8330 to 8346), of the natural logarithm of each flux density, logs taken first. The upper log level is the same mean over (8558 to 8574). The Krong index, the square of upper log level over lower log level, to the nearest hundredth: 0.97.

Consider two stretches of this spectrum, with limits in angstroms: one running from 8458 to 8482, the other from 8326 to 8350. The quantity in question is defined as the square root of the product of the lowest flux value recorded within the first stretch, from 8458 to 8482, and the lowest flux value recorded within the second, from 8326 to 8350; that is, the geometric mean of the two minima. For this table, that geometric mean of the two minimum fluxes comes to 9.24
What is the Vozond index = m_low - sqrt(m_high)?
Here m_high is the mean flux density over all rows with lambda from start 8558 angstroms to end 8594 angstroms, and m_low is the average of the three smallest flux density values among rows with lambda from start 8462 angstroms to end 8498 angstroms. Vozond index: 5.9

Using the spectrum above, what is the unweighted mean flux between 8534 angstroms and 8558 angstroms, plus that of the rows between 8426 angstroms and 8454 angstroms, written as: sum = 18.0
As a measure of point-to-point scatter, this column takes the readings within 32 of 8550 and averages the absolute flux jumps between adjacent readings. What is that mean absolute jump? 0.259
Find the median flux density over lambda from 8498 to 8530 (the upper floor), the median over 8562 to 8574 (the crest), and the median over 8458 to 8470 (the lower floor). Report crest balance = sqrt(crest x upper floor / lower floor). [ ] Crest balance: 3.03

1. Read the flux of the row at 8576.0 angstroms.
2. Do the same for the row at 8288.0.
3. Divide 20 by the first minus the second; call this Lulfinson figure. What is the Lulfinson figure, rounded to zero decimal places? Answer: -35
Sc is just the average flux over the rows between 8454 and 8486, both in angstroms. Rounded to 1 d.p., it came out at 9.2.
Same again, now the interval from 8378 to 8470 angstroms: 9.5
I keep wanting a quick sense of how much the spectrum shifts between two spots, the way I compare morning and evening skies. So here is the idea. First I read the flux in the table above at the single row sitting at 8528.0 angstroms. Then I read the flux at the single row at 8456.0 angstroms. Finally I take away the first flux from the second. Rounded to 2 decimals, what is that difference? 0.11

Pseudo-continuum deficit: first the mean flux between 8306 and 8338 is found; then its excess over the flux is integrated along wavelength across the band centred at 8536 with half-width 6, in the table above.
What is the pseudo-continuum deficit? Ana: 10.9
